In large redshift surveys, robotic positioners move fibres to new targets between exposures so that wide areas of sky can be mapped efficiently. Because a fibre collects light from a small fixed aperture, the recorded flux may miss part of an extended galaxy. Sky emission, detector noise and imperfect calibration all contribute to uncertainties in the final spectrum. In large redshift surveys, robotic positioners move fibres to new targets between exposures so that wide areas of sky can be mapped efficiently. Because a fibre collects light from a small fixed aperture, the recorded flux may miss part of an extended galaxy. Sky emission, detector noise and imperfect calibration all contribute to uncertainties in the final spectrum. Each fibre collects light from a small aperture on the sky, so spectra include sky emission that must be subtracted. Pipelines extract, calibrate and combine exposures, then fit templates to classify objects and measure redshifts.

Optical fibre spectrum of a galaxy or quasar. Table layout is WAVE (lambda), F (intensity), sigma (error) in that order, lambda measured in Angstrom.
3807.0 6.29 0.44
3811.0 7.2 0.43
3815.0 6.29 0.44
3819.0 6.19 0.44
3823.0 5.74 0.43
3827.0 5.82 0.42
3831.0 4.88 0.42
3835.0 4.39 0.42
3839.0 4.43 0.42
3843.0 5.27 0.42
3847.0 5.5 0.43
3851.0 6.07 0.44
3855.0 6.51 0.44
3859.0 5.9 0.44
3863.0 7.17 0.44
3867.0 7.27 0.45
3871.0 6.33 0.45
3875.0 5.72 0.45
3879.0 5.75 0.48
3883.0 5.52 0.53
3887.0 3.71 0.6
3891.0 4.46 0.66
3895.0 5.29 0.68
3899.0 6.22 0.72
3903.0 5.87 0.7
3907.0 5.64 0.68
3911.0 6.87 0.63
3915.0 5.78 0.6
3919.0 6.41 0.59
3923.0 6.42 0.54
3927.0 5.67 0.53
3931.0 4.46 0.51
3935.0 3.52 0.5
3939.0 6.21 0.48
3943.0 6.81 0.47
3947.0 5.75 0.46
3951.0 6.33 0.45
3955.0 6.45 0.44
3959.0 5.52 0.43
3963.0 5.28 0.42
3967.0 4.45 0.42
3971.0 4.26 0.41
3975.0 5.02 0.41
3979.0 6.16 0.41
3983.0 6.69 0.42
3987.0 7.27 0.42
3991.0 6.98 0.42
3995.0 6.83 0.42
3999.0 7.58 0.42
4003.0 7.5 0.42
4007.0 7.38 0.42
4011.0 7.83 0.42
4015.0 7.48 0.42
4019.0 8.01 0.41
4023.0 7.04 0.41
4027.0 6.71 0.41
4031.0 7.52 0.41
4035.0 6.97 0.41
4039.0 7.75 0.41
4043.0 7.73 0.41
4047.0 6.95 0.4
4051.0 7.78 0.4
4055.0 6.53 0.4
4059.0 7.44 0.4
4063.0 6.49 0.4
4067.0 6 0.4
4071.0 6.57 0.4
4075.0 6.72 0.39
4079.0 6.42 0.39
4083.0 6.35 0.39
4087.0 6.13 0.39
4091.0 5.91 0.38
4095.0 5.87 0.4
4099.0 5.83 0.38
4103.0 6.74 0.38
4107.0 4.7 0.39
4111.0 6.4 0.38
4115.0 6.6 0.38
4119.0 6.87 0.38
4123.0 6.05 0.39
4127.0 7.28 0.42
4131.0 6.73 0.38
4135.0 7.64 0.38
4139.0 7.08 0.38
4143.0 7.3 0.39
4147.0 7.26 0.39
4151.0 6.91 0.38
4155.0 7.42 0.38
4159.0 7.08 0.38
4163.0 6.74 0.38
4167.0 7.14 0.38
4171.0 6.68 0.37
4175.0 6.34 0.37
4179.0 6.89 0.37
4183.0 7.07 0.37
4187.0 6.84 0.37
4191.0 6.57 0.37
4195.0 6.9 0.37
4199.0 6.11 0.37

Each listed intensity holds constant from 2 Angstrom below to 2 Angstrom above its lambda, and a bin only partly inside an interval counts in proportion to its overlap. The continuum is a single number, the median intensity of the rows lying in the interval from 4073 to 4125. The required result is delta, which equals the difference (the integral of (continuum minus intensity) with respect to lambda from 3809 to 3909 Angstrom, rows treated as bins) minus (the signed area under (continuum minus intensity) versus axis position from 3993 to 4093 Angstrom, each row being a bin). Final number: 130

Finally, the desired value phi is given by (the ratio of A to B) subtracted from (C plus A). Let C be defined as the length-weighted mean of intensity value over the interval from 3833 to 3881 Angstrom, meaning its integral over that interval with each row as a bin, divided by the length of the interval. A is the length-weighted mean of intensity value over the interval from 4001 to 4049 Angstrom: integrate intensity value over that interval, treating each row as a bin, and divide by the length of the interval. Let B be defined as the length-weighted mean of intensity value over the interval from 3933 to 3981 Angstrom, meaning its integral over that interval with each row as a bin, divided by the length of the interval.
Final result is 11.9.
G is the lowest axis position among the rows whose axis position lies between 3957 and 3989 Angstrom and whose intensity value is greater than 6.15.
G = 3979.0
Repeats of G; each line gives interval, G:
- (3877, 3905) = 3899.0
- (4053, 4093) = 4055.0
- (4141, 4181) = 4143.0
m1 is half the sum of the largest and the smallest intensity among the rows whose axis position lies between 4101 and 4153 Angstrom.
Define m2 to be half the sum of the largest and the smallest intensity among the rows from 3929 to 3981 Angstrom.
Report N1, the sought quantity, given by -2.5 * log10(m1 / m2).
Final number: -0.19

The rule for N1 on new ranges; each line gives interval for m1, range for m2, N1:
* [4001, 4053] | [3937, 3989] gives -0.27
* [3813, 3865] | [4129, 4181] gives 0.21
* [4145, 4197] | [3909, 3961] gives -0.31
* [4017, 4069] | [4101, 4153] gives -0.14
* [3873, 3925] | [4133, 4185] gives 0.30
